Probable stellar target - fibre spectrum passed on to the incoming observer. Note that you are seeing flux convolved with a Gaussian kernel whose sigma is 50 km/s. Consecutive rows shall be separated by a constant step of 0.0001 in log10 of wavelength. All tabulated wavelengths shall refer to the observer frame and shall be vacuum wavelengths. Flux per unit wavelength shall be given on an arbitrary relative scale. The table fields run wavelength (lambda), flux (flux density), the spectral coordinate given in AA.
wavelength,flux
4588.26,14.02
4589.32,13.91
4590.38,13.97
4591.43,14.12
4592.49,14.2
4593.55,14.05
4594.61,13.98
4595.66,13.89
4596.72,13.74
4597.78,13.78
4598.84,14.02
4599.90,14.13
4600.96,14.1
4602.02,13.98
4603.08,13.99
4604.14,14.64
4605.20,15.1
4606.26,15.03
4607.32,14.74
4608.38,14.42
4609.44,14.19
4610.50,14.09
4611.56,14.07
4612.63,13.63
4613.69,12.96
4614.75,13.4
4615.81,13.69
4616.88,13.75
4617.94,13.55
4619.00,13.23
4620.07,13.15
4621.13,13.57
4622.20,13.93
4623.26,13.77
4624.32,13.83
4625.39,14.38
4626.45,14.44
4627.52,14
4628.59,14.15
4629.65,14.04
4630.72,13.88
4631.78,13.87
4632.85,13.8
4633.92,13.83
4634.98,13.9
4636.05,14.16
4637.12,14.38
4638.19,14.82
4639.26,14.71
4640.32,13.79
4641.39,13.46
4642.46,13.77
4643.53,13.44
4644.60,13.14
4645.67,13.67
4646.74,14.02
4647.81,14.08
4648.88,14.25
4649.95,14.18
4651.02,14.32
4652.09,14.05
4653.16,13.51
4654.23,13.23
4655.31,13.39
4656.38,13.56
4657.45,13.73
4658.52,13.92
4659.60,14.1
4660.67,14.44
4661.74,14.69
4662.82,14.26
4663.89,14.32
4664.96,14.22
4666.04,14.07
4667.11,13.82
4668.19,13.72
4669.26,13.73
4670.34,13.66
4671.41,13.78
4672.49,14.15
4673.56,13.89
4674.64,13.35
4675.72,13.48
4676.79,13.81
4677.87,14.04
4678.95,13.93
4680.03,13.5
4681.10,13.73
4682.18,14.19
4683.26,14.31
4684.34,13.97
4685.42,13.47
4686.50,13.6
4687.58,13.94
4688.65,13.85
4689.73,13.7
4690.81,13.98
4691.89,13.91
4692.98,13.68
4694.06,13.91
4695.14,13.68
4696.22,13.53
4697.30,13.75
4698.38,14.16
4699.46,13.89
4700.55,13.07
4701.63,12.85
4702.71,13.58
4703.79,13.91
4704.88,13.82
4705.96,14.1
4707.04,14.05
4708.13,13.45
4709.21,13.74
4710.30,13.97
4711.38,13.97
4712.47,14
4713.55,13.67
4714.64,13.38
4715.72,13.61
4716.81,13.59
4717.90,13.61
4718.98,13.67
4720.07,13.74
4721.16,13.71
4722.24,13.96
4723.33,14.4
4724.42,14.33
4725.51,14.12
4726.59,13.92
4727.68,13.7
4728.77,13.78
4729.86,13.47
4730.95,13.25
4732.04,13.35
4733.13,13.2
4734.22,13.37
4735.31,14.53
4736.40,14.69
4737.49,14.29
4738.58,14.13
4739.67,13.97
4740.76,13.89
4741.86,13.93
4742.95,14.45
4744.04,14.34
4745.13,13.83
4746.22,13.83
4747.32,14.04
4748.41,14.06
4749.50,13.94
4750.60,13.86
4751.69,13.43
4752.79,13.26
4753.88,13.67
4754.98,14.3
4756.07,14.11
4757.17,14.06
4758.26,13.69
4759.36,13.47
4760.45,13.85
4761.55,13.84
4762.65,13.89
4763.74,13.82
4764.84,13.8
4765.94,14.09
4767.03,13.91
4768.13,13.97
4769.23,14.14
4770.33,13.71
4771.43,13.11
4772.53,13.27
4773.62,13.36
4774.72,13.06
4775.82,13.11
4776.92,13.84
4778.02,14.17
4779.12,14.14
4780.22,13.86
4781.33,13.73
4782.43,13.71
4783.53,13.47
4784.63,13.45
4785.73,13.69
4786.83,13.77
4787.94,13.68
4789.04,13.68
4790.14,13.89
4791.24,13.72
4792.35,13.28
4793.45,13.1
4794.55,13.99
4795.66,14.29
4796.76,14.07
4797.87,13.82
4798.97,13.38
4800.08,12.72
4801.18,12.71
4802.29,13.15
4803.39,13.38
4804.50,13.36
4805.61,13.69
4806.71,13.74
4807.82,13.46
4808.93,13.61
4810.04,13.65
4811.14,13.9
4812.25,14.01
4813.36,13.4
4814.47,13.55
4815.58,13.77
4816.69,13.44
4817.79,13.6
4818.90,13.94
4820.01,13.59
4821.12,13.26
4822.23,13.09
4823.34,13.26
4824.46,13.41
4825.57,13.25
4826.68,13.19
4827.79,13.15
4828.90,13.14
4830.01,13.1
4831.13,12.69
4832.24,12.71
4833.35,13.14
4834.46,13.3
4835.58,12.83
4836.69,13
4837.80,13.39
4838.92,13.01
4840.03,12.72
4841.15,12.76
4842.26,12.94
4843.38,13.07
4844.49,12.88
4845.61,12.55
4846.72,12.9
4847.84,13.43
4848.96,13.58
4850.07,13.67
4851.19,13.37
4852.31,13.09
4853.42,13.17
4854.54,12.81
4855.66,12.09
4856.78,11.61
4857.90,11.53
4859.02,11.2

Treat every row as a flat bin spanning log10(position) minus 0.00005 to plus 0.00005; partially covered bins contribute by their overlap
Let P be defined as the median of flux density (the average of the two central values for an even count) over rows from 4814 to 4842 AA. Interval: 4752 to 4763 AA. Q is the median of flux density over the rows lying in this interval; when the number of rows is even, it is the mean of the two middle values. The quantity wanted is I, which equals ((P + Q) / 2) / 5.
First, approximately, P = 13.2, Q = 13.8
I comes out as 2.70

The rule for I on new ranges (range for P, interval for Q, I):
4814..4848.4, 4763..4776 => 2.69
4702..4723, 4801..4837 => 2.71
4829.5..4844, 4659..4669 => 2.72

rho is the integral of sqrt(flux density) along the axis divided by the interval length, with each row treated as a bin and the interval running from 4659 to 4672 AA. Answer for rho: 3.75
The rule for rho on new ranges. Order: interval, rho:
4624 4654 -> 3.74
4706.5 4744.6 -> 3.72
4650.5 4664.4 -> 3.74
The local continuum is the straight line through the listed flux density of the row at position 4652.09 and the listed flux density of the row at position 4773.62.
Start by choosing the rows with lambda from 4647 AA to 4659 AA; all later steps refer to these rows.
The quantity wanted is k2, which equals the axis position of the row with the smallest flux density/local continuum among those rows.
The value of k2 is 4654.23 AA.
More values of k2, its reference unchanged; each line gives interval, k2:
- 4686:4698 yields 4696.22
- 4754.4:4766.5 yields 4759.36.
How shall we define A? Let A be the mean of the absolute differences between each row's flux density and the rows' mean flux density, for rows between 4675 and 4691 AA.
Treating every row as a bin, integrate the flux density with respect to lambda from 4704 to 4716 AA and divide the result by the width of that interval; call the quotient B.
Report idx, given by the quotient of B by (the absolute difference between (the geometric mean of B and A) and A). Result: 9.3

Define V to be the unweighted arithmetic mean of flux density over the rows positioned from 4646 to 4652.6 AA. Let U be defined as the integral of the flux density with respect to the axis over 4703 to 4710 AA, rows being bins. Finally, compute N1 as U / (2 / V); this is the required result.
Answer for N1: 685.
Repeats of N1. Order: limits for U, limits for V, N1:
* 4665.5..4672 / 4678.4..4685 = 625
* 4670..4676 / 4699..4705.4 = 557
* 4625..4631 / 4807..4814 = 580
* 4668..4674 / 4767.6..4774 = 565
